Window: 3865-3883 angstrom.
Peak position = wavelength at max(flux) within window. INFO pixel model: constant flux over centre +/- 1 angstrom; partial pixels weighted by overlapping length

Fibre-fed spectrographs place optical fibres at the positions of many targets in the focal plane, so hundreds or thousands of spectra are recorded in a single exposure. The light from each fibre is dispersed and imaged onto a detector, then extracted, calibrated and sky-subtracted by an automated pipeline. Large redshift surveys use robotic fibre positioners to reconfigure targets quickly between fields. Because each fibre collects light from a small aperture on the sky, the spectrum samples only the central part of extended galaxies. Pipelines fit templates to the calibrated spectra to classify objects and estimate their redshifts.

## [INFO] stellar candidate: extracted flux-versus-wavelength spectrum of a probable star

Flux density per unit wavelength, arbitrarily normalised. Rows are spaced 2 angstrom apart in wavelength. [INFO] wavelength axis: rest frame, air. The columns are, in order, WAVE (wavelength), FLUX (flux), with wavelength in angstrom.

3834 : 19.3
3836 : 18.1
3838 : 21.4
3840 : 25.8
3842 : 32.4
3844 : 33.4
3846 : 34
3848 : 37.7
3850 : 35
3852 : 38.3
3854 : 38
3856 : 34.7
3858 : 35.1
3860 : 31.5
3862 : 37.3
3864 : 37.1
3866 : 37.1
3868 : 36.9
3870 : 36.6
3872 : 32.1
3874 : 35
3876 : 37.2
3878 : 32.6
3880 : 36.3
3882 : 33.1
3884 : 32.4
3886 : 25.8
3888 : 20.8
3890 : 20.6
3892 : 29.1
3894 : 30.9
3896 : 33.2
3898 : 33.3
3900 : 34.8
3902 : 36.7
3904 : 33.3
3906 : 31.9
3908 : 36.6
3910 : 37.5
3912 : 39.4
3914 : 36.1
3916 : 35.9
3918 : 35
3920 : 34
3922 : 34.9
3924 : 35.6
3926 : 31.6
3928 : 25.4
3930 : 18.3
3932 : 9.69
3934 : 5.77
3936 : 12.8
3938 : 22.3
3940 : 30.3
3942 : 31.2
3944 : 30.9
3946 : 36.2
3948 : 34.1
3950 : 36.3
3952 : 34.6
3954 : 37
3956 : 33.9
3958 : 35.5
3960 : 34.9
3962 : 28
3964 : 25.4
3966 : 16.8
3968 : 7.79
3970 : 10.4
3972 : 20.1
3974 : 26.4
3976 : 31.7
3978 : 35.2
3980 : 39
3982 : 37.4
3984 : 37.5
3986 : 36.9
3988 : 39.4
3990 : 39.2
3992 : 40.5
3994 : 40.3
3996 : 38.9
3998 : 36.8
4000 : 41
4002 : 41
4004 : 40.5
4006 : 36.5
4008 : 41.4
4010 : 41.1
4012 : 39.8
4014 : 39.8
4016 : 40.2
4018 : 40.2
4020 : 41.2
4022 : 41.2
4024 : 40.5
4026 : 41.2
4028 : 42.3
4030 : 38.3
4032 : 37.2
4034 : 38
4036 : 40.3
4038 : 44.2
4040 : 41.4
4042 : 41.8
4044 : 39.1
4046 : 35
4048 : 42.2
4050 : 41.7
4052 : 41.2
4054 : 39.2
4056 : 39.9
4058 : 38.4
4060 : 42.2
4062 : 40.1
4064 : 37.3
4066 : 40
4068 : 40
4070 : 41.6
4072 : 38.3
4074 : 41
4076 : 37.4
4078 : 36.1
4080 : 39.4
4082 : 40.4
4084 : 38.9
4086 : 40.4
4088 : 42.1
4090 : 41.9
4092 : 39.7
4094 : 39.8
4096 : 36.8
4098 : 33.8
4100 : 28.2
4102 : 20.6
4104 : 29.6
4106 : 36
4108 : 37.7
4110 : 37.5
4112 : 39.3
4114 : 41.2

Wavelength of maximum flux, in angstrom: 3876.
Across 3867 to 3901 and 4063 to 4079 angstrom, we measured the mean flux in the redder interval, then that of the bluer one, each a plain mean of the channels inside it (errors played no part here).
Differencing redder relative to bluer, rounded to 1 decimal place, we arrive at 7.2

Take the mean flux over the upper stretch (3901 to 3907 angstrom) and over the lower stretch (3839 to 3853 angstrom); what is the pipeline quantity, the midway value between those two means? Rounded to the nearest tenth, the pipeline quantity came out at 33.9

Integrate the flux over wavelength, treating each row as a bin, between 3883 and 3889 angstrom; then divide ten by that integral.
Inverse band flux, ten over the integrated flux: 0.0633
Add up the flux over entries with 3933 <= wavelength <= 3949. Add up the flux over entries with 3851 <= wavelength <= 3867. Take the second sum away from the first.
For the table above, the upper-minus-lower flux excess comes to -86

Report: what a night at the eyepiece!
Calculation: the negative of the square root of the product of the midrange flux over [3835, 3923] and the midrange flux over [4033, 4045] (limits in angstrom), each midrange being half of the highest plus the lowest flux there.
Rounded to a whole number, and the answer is -34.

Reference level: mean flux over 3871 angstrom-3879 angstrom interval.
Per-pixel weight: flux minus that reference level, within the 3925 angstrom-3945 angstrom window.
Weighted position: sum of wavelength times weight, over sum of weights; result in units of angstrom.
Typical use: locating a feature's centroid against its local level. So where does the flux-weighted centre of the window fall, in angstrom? 3933.9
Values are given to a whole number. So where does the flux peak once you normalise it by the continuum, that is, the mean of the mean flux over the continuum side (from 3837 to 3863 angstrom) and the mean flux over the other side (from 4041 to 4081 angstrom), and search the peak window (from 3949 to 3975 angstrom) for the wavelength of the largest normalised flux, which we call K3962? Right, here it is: 3954 angstrom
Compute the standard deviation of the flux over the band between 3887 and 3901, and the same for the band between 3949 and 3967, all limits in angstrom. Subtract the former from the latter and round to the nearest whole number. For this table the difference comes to 1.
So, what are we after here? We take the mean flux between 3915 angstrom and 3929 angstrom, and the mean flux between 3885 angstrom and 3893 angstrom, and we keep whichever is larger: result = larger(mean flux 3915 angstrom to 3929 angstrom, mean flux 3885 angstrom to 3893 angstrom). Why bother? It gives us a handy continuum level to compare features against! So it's 33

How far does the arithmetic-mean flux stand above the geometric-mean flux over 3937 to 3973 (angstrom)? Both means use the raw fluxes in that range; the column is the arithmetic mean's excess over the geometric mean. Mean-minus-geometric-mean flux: 2.0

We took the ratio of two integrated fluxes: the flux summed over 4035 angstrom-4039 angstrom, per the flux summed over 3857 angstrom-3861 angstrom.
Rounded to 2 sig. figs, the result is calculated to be 1.3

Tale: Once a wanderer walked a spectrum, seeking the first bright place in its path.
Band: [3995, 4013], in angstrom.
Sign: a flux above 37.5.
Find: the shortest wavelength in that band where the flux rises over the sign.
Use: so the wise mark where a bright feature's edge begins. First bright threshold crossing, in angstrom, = 3996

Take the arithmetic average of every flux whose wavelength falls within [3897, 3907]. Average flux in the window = 34.0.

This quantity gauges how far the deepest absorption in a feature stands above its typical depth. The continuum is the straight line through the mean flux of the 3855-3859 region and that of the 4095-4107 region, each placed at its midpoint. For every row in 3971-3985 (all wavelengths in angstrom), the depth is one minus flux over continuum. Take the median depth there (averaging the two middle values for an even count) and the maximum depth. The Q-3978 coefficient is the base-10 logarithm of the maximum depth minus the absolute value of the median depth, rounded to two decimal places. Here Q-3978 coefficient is -0.49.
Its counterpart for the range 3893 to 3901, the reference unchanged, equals -1.16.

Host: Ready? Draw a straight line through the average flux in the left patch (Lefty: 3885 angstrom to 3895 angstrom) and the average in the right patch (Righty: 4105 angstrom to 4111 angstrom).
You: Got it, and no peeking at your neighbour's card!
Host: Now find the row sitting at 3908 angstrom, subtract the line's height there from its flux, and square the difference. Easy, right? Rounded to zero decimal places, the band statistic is 104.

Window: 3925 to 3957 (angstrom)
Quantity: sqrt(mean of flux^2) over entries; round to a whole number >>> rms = 29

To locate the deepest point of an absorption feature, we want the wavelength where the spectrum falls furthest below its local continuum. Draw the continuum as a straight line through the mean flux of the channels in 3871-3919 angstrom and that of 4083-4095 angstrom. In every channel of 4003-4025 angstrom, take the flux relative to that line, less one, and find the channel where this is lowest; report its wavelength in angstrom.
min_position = 4006 angstrom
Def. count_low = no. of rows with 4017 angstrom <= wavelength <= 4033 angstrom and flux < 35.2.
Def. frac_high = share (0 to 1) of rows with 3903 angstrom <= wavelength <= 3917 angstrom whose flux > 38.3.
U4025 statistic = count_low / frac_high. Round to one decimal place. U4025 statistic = 0.0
